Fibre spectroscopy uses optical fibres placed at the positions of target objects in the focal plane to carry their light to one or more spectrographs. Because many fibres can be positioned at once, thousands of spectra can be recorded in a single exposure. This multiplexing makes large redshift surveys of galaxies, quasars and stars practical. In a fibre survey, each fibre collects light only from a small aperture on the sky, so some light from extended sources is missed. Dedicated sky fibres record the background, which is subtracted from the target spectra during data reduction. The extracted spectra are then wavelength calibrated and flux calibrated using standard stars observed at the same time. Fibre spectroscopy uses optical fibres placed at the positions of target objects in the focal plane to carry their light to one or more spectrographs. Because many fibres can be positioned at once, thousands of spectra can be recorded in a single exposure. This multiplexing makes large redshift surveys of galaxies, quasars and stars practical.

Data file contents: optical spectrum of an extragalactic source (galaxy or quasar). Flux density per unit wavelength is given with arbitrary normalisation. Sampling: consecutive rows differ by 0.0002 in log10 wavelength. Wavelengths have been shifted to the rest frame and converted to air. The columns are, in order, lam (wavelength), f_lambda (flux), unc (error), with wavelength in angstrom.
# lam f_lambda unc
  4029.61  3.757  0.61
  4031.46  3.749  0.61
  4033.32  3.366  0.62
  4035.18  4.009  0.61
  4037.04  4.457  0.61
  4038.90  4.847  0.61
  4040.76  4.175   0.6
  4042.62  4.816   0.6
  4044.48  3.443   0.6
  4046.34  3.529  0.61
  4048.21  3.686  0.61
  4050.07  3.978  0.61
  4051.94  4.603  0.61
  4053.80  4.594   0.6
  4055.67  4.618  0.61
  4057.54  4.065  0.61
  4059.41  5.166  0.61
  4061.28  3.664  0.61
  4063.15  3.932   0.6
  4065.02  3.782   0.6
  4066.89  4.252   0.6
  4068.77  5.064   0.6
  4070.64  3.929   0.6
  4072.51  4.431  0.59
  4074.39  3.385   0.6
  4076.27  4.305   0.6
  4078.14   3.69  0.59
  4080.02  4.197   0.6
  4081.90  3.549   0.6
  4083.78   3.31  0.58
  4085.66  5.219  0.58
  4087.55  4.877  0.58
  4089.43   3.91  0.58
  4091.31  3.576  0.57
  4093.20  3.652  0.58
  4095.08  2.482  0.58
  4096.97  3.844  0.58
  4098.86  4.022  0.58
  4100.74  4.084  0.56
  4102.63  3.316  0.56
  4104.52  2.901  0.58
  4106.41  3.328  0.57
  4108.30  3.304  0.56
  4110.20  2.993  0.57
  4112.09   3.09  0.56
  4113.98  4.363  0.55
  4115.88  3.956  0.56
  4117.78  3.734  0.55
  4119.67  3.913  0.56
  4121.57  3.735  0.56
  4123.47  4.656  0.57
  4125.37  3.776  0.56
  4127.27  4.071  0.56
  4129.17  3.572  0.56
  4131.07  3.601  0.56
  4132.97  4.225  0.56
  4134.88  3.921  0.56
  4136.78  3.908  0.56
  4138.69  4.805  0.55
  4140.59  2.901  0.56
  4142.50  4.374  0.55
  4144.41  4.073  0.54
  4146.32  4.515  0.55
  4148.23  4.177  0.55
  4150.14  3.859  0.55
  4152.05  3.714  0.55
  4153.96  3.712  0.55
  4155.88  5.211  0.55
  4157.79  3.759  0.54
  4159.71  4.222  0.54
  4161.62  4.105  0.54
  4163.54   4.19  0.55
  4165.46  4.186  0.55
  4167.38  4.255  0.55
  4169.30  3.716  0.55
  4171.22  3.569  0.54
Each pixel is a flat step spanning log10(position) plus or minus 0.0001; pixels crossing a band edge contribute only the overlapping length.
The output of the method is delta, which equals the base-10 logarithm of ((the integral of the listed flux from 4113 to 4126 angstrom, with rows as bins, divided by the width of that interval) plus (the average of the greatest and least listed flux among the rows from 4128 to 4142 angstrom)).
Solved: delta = 0.90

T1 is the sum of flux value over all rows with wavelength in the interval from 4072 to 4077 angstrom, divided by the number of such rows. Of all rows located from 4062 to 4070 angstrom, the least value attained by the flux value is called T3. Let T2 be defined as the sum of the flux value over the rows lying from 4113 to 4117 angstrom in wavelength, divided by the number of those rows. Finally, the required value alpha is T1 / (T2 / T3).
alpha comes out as 3.67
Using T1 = 4.04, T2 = 4.16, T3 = 3.782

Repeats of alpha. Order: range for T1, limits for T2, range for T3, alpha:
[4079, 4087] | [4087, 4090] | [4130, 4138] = 3.33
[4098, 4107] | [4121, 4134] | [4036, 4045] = 3.08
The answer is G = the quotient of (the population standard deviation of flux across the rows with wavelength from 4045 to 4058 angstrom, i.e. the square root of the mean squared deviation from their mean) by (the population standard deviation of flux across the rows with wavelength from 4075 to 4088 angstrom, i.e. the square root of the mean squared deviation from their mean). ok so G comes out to 0.7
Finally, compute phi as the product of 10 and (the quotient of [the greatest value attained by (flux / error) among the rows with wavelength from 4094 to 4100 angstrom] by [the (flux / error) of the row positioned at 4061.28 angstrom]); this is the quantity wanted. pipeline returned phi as 11.5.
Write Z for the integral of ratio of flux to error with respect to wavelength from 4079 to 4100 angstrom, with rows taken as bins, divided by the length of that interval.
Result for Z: 6.66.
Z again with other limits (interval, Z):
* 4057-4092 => 6.94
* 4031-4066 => 6.81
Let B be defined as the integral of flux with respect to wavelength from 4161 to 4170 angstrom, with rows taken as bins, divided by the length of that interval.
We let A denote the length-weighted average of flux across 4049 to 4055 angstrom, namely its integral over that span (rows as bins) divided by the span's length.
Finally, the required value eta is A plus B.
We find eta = 8.5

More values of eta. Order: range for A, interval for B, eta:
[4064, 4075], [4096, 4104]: 7.9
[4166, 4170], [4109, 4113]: 7.1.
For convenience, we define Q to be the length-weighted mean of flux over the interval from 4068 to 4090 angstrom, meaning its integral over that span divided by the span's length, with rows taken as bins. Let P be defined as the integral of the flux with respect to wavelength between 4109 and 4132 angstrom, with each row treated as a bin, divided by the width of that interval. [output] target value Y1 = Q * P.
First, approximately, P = 3.78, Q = 4.15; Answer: 15.7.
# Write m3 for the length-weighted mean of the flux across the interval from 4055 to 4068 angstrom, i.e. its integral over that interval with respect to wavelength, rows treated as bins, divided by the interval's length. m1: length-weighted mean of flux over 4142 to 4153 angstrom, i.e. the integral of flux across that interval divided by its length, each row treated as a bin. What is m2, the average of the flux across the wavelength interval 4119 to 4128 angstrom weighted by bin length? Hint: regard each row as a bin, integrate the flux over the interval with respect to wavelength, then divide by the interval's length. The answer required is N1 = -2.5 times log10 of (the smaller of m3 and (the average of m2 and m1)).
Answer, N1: -1.52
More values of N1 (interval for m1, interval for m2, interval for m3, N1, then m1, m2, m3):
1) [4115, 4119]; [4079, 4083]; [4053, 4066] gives -1.46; 3.85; 3.84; 4.26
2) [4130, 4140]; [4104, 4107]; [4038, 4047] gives -1.39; 4.04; 3.12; 4.18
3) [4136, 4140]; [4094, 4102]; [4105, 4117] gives -1.36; 4.25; 3.60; 3.48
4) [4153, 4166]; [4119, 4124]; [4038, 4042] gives -1.54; 4.20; 4.06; 4.53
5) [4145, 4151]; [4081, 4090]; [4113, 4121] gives -1.50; 4.18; 4.19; 3.97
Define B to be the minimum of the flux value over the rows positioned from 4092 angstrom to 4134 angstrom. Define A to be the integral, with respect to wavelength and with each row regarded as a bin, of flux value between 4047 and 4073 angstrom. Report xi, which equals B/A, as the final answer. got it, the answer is 0.022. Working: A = 111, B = 2.482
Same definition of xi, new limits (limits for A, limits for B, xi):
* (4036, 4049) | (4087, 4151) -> 0.046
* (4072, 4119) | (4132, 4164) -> 0.017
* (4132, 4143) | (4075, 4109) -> 0.056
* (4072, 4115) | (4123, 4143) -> 0.018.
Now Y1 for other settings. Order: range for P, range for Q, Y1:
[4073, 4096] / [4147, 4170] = 15.8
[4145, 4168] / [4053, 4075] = 17.7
